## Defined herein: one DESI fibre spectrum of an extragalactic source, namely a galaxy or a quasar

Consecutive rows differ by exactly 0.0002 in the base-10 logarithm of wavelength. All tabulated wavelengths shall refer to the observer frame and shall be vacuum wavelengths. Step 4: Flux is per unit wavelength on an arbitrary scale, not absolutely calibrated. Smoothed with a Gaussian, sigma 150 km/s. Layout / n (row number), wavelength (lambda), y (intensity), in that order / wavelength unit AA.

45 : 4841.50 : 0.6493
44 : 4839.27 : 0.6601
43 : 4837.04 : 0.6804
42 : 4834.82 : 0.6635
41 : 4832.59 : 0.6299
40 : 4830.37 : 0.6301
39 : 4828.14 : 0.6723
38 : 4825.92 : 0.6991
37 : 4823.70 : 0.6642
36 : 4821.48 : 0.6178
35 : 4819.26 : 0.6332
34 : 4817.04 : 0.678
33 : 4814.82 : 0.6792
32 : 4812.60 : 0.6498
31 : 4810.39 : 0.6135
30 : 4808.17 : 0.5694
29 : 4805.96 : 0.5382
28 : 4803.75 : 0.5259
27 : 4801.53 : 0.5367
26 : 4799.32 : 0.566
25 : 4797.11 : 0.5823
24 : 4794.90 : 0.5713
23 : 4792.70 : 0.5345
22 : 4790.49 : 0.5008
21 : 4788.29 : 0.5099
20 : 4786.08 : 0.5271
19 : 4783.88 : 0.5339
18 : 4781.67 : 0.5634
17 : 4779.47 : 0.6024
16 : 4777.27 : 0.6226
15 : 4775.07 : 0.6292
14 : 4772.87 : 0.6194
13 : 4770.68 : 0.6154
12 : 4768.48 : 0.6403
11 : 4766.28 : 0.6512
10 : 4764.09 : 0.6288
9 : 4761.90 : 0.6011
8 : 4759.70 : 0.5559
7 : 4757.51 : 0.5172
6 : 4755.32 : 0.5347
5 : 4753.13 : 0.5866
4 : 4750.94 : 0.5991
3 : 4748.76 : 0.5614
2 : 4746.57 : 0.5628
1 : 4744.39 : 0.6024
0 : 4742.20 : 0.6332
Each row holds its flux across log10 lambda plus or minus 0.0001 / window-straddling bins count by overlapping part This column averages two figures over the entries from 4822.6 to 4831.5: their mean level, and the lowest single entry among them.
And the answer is 0.65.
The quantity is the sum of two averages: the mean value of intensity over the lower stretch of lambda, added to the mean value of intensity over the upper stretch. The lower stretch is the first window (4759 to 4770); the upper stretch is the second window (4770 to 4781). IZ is 1.233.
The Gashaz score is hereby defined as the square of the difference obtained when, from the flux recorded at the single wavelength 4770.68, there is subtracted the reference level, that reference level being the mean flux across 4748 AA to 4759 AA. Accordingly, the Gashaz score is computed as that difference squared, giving 0.0031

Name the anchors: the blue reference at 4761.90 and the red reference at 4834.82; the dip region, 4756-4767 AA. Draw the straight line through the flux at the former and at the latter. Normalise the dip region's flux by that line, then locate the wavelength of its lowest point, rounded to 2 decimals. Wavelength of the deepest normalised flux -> 4757.51 AA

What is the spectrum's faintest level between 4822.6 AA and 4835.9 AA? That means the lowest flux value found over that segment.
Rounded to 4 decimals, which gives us 0.6299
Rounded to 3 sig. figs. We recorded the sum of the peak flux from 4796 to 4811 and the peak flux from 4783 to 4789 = 1.15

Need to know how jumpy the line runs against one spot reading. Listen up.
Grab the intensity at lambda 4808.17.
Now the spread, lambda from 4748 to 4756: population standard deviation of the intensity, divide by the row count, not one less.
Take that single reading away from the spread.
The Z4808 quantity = -0.54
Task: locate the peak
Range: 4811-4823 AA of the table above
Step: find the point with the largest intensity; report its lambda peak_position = 4814.82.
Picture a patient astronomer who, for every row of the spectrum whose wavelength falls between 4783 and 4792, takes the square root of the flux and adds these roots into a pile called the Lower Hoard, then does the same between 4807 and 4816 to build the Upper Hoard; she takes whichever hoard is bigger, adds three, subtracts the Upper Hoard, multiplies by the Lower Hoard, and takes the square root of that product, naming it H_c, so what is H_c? 2.94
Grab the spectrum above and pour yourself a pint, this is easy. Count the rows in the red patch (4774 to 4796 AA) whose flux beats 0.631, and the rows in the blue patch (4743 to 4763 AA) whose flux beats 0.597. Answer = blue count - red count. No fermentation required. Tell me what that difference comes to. 3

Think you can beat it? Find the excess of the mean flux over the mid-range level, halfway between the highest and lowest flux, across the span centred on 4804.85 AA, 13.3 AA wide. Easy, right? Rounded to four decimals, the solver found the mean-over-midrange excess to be -0.0114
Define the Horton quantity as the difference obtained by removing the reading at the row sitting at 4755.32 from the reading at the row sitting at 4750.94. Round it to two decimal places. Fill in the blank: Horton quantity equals 0.06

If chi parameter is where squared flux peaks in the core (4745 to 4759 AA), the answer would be 4750.94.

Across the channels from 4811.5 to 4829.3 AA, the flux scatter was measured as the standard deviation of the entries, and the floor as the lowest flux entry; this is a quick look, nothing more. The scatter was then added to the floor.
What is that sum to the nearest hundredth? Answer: 0.64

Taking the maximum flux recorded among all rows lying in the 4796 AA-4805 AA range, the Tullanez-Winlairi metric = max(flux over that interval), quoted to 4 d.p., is 0.5823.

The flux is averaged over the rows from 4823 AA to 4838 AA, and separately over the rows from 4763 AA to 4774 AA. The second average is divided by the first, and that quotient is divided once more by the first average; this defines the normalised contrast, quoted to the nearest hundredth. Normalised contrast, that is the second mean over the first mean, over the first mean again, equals 1.44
